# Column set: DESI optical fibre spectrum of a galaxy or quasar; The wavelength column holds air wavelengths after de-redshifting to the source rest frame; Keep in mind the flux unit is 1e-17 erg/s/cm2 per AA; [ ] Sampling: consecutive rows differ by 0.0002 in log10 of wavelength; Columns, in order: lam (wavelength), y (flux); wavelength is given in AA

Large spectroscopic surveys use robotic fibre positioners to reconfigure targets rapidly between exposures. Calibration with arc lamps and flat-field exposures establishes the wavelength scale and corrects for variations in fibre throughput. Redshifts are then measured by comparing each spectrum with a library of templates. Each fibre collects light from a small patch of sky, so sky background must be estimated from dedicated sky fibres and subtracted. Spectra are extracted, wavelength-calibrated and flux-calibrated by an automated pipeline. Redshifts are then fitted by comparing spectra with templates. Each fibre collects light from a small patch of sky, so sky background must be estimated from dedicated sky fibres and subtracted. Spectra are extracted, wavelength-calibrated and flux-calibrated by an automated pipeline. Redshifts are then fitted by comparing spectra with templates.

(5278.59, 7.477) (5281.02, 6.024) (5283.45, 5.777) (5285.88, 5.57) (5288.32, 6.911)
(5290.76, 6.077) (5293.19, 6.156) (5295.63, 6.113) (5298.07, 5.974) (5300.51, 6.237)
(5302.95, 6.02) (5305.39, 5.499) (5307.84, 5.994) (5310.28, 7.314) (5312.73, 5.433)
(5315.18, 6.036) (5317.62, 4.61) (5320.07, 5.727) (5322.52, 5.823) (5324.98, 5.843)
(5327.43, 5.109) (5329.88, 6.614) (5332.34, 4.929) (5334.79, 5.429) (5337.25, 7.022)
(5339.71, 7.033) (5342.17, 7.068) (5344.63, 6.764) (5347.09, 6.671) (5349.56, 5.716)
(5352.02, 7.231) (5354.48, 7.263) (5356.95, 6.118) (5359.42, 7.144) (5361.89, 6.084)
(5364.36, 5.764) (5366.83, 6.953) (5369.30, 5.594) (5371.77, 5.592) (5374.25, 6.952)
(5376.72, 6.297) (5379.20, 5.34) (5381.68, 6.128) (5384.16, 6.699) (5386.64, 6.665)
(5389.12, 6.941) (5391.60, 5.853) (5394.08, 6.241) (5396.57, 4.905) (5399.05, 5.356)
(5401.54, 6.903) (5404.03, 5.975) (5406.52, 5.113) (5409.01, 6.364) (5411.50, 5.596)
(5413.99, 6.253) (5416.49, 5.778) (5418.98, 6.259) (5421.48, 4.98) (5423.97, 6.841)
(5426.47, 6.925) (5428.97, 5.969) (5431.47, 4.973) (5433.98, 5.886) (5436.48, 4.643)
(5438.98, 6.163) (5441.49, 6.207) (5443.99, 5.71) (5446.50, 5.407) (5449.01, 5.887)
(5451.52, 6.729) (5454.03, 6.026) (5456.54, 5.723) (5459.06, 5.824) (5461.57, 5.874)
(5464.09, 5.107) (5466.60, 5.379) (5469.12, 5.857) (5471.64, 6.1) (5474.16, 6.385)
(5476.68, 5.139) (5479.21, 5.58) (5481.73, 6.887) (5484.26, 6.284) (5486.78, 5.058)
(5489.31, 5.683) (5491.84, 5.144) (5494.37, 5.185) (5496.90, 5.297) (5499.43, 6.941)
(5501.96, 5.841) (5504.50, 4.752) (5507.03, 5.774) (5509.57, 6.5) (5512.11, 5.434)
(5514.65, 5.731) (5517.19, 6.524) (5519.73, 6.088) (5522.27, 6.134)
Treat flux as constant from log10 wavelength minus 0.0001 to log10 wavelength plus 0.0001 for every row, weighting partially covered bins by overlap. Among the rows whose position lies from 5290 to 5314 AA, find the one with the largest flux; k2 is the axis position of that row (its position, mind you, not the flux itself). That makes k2 5310.28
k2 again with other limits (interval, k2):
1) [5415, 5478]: 5426.47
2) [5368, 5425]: 5374.25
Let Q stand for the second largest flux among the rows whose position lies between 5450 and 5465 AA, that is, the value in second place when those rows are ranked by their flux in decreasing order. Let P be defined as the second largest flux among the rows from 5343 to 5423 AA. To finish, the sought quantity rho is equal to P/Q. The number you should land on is 1.20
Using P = 7.231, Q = 6.026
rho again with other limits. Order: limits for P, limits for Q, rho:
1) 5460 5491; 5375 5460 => 0.92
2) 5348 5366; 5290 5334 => 1.09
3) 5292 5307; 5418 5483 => 0.89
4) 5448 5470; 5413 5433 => 0.88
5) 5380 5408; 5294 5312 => 1.11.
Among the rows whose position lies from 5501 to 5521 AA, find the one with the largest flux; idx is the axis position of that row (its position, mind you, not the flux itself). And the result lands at 5517.19 AA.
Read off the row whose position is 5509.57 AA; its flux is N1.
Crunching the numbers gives 6.5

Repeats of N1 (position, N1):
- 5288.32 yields 6.911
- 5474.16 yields 6.385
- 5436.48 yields 4.643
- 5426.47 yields 6.925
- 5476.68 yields 5.139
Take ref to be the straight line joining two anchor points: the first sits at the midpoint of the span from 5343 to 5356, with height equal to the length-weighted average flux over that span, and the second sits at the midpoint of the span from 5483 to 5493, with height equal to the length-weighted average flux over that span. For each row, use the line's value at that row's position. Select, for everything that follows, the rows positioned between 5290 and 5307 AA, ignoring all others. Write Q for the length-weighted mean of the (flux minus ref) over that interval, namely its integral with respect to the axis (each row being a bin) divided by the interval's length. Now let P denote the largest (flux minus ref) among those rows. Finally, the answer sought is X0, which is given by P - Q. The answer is 0.25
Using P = -0.9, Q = -1.15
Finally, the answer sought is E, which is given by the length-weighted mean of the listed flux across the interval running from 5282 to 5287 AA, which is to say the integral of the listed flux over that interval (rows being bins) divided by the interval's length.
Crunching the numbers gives 5.70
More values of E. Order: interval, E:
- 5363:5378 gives 6.19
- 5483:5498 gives 5.44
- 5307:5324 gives 5.84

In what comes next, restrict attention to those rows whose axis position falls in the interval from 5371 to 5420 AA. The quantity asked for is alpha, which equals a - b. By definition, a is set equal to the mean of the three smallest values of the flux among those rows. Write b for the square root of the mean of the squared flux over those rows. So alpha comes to -0.97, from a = 5.12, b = 6.09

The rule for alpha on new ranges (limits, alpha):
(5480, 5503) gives -0.73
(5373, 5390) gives -0.53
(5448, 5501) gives -0.74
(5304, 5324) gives -0.67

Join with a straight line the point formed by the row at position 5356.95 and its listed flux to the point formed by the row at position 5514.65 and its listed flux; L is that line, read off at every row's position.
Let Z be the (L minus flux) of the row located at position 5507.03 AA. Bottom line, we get 0.0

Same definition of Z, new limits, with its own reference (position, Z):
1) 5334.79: 0.7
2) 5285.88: 0.7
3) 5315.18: 0.2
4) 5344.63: -0.6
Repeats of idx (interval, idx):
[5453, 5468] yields 5454.03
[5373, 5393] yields 5374.25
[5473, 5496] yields 5481.73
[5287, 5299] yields 5288.32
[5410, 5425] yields 5423.97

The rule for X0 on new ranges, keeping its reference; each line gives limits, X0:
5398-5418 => 0.92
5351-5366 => 0.63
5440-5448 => 0.40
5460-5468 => 0.38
